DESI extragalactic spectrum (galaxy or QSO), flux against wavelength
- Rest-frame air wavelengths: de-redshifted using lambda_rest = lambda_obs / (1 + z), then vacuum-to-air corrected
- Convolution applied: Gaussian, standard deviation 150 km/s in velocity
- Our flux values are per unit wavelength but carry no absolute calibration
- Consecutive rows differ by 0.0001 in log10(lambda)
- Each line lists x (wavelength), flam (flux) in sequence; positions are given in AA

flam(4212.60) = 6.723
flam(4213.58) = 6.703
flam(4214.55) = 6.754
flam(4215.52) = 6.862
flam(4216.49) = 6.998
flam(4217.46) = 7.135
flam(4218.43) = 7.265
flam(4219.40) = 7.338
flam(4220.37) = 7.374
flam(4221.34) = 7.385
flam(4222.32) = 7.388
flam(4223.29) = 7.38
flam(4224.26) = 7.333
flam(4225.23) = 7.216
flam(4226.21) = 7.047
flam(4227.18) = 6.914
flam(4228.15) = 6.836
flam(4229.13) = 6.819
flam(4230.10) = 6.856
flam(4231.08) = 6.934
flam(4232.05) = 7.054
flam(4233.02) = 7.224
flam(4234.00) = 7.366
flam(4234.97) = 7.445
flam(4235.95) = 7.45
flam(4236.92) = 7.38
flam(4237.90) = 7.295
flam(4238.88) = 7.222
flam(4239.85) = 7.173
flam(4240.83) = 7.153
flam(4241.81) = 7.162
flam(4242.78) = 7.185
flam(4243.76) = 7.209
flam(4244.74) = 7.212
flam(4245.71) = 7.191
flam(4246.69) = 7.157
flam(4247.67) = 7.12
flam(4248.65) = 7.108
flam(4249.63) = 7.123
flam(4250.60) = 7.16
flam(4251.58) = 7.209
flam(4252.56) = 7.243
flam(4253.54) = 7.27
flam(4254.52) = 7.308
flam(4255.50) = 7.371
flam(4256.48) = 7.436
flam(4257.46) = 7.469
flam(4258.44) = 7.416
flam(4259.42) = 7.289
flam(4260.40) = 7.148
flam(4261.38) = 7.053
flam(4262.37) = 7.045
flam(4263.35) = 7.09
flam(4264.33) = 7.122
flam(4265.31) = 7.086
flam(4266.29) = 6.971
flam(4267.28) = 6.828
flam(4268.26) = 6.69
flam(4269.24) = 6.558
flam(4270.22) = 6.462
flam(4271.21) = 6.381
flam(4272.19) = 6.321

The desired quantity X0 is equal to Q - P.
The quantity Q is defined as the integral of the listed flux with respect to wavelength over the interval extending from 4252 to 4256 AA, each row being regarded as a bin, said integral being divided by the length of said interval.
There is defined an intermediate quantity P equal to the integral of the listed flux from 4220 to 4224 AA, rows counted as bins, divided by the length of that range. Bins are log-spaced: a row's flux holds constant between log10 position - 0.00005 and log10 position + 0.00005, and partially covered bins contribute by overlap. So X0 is -0.08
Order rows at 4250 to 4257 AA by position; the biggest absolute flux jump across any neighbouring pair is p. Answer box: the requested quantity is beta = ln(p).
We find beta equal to -2.73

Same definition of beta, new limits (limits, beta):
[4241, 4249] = -3.30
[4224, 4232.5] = -1.78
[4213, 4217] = -2.00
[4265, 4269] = -1.94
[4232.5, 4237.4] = -1.95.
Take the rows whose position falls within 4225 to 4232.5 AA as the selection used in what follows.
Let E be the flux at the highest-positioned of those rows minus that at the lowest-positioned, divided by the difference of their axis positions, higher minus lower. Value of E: -0.024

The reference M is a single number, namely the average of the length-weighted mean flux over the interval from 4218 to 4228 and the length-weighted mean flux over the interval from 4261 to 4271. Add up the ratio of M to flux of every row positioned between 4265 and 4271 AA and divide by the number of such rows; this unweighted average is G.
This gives 1.045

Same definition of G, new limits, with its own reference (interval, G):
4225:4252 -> 0.988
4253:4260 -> 0.959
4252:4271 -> 0.997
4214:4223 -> 0.986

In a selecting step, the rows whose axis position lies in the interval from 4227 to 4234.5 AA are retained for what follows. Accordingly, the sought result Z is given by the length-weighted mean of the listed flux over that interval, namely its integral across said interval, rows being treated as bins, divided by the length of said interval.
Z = 7.01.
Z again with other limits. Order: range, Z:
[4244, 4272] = 7.08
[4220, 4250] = 7.18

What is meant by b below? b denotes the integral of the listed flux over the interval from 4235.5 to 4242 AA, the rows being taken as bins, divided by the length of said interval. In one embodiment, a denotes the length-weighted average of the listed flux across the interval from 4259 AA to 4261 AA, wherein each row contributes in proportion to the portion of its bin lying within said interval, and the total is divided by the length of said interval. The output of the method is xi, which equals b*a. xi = 52.4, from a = 7.21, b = 7.26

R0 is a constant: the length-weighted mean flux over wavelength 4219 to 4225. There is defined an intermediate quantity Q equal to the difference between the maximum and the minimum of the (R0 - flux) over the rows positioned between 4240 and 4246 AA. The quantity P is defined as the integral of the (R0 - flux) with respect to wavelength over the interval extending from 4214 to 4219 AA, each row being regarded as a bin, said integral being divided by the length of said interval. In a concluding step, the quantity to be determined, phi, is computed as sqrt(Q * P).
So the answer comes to 0.15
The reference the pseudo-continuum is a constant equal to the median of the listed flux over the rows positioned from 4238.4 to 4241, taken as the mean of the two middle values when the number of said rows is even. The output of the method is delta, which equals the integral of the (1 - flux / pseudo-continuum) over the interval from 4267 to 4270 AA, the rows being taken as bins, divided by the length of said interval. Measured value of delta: 0.07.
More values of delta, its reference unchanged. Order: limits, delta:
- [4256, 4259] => -0.04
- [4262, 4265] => 0.01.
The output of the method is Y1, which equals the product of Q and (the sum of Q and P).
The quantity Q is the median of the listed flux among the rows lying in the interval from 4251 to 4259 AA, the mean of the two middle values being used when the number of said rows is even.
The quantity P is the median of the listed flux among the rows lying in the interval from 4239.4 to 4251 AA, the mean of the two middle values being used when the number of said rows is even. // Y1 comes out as 106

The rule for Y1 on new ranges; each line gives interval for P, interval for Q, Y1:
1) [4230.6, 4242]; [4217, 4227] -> 107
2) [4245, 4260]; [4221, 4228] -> 107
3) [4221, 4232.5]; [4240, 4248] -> 102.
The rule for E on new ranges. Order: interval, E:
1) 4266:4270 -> -0.140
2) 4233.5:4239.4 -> -0.030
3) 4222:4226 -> -0.059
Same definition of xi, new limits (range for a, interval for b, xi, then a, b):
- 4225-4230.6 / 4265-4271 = 46.6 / 6.93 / 6.73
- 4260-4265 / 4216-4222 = 51.4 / 7.09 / 7.25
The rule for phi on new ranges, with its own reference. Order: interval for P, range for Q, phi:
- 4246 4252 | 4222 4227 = 0.27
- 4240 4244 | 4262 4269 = 0.29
